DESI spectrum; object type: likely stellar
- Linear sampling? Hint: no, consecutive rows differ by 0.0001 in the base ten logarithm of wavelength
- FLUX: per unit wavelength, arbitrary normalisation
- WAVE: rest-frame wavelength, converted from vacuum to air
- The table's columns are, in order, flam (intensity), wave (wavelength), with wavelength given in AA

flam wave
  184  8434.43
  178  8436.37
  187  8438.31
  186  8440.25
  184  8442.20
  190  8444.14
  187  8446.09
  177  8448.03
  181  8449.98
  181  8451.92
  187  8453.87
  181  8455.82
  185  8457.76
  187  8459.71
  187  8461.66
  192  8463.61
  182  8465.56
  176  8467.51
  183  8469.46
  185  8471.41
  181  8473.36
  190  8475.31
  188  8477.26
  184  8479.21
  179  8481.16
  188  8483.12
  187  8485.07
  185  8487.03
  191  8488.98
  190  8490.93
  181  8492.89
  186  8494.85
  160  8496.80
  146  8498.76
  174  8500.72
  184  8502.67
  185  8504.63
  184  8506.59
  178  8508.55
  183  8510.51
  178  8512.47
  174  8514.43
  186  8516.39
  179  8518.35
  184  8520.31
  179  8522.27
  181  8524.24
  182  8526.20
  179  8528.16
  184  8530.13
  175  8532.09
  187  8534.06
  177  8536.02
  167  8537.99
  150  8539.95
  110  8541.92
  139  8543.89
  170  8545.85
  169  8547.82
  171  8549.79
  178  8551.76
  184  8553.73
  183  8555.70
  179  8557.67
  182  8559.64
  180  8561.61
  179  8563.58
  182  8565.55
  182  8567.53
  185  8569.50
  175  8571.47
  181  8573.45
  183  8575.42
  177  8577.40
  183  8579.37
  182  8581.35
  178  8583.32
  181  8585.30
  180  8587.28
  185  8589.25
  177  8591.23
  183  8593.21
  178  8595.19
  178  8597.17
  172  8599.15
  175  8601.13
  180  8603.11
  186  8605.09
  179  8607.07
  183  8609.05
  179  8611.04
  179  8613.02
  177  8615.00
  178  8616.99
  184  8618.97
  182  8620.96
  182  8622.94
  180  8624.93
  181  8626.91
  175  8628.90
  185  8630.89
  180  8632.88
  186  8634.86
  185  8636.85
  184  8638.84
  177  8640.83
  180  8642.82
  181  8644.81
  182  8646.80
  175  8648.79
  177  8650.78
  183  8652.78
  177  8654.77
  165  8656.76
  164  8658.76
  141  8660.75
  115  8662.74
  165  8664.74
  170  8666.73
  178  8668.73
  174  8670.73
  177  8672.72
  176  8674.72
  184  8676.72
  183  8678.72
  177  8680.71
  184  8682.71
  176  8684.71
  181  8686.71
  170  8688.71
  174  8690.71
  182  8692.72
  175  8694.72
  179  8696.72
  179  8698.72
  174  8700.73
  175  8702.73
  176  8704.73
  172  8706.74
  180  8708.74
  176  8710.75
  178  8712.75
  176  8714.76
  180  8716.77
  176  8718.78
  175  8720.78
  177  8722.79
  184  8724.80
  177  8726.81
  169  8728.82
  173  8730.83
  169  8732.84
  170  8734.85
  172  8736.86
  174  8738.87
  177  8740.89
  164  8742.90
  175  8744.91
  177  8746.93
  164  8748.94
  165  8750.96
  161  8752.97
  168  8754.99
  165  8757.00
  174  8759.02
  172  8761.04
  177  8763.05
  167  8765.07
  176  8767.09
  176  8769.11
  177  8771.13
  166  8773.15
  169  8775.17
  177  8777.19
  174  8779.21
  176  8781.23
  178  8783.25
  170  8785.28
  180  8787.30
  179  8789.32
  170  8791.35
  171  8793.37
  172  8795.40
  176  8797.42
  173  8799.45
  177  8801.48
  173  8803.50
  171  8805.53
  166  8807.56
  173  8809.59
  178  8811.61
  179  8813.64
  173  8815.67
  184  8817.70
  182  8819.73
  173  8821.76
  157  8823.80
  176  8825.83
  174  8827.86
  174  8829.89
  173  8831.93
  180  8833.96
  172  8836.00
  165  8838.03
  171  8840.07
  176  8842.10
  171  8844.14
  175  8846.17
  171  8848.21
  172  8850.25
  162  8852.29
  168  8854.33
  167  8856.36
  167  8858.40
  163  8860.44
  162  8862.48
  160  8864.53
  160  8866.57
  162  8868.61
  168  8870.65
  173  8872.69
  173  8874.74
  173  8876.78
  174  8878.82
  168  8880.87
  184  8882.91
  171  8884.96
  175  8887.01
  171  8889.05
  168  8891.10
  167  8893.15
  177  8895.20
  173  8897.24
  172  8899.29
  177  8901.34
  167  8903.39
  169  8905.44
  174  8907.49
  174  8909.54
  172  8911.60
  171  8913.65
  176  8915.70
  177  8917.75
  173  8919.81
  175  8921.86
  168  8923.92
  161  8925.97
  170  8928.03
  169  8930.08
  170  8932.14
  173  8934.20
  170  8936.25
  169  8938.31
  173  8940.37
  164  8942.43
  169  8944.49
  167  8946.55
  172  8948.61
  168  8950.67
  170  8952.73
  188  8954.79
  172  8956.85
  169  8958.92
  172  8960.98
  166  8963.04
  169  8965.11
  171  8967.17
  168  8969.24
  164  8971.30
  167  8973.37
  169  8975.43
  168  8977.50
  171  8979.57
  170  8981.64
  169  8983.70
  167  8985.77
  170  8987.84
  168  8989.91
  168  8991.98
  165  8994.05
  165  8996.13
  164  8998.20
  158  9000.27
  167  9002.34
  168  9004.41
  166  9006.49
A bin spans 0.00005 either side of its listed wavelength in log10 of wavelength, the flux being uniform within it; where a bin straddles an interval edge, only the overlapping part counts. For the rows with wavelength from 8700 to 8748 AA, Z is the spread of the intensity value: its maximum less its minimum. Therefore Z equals 20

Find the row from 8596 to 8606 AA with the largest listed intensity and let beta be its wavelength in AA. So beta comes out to 8605.09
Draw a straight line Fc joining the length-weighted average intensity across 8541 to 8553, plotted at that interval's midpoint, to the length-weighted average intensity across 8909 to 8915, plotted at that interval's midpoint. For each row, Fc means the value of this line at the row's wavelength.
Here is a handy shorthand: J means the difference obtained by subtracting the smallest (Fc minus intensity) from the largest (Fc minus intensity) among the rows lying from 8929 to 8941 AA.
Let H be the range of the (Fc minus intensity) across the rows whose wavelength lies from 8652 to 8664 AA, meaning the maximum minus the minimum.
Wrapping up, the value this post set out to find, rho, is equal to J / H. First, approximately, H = 68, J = 4.2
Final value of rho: 0.06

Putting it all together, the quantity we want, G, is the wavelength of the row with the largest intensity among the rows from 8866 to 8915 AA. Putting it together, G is 8882.91 AA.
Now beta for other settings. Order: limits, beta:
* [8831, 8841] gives 8833.96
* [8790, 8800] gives 8797.42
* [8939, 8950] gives 8940.37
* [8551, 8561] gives 8553.73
